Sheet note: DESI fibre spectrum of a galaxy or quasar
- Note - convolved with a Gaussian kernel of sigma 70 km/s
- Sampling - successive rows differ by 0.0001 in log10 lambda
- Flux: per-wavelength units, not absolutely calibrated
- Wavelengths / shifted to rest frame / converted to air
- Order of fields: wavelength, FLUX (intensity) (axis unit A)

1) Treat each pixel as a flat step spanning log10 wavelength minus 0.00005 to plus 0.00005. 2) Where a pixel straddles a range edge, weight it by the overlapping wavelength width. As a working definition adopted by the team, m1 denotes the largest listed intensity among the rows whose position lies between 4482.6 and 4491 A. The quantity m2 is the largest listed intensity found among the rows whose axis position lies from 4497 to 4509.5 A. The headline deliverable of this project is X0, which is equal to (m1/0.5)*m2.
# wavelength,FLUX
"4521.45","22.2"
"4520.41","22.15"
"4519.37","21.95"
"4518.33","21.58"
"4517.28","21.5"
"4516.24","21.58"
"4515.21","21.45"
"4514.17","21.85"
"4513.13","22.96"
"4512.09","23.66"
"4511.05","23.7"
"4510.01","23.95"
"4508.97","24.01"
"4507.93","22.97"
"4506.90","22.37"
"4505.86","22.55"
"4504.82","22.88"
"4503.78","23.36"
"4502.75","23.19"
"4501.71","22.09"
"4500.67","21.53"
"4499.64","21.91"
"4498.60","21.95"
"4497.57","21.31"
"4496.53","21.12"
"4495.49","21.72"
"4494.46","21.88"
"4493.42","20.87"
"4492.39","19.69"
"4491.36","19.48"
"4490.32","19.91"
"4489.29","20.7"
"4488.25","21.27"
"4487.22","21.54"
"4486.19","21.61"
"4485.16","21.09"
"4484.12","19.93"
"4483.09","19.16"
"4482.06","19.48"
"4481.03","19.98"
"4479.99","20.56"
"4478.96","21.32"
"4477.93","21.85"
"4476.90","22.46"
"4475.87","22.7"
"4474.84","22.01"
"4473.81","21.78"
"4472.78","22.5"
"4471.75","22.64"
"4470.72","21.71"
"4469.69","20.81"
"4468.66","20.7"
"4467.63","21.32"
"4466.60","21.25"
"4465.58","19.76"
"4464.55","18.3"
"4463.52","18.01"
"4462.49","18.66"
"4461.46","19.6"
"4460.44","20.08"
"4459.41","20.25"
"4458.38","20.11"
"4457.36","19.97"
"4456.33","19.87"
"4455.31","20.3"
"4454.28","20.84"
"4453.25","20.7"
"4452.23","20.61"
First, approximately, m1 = 21.61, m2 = 24.01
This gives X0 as 1038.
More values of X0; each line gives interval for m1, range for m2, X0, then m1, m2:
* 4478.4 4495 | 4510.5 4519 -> 1037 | 21.88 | 23.7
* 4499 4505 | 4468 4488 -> 1061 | 23.36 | 22.7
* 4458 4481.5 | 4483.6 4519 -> 1090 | 22.7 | 24.01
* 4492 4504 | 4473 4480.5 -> 1061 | 23.36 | 22.7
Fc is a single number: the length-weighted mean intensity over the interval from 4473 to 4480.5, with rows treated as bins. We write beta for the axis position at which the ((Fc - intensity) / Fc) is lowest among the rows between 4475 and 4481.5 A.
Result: 4475.87 A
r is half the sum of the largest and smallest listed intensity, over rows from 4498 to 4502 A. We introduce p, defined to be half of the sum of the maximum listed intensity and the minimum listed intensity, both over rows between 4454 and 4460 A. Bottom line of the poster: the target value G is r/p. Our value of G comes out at 1.07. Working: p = 20.4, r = 21.8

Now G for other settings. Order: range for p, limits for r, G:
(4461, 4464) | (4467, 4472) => 1.15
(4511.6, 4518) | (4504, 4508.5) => 1.01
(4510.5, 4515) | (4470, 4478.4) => 0.97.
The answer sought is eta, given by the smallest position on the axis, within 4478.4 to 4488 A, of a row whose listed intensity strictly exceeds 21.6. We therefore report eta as 4486.19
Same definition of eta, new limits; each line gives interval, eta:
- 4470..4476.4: 4470.72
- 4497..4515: 4498.60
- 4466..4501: 4470.72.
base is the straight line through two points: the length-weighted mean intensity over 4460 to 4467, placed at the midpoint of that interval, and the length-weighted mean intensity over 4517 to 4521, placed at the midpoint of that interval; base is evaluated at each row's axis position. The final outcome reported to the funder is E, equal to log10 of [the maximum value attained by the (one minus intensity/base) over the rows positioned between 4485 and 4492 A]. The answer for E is -1.3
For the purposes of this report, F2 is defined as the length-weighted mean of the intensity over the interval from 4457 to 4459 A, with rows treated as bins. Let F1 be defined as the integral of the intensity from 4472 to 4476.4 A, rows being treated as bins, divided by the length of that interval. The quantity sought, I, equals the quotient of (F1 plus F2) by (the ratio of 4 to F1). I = 236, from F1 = 22.3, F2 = 20.1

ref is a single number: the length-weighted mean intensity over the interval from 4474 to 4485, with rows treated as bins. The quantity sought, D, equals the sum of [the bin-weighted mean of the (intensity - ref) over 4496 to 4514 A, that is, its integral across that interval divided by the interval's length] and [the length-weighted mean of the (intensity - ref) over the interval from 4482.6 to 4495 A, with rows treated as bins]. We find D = 1.3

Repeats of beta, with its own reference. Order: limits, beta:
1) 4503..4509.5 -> 4508.97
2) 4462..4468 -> 4467.63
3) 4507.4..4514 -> 4508.97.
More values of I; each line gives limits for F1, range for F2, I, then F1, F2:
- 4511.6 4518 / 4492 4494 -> 235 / 22.1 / 20.4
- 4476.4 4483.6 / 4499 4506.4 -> 223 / 20.7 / 22.5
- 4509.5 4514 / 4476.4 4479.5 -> 265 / 23.4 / 21.9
